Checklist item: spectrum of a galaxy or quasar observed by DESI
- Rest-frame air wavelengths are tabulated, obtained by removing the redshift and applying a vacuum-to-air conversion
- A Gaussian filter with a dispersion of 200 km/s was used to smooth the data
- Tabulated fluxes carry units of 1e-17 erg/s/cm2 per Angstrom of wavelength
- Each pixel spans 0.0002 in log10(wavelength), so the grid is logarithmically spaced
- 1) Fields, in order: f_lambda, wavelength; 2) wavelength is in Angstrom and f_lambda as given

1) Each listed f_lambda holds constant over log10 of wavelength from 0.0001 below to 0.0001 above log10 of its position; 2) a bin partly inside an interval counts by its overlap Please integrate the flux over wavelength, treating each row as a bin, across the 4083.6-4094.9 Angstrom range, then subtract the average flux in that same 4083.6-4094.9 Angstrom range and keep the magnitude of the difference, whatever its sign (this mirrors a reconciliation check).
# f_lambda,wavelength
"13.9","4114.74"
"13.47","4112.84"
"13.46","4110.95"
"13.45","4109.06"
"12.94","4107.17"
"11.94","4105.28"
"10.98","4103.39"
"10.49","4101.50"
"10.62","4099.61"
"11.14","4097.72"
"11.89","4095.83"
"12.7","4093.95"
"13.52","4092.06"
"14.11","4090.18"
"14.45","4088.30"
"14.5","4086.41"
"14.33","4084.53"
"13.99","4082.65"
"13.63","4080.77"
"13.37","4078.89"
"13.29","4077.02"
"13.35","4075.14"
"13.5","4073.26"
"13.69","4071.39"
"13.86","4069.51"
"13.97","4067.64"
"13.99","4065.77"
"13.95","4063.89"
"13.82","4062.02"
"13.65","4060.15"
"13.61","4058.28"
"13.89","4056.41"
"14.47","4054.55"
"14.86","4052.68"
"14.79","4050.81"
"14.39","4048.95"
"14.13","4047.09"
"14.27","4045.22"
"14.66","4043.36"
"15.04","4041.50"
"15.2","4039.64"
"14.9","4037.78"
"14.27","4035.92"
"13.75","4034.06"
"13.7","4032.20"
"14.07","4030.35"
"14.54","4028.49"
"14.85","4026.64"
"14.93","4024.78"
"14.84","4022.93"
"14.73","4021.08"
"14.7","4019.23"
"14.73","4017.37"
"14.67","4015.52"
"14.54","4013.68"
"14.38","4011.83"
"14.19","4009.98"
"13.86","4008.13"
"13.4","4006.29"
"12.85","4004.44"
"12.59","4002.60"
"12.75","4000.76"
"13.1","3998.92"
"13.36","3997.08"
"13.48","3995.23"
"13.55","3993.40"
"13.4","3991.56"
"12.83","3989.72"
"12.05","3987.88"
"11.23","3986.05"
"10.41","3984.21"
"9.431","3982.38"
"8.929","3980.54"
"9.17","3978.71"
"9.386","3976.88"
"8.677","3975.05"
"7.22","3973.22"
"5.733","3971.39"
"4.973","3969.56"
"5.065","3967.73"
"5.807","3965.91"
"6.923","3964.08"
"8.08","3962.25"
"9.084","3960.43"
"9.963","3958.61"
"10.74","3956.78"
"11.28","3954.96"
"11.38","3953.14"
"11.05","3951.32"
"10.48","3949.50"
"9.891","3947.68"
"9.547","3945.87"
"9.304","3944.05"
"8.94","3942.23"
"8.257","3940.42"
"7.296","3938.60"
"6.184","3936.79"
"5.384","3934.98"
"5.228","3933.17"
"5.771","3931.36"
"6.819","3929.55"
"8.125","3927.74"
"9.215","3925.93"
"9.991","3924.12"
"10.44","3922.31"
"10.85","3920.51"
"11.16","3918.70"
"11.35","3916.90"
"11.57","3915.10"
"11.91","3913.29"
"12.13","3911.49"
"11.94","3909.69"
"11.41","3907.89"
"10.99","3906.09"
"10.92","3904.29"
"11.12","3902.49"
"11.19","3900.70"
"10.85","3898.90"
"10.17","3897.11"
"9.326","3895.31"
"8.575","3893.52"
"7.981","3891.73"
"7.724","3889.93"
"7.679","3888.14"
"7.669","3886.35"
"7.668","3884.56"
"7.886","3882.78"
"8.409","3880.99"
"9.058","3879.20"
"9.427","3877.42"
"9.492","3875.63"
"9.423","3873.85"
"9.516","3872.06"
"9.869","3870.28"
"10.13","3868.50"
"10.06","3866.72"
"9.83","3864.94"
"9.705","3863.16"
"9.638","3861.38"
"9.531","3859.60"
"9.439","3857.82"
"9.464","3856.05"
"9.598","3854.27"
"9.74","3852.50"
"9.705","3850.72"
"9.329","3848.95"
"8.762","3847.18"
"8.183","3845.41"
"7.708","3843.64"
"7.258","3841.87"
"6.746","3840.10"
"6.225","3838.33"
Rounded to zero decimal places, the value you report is 144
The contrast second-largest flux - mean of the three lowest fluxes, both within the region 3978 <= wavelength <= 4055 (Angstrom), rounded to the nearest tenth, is 5.9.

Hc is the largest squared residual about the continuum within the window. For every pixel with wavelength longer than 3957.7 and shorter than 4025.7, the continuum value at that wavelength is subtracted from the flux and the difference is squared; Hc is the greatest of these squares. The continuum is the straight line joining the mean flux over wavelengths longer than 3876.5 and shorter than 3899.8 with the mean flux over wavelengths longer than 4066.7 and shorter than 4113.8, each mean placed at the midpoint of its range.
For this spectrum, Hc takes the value 30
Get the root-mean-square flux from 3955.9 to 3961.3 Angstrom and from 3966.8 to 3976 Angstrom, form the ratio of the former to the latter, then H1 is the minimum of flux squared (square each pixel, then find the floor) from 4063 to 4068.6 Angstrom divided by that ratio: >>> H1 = 127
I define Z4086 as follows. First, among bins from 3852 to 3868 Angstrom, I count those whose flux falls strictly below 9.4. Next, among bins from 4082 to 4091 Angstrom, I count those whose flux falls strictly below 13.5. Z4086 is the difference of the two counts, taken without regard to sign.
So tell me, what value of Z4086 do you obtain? 0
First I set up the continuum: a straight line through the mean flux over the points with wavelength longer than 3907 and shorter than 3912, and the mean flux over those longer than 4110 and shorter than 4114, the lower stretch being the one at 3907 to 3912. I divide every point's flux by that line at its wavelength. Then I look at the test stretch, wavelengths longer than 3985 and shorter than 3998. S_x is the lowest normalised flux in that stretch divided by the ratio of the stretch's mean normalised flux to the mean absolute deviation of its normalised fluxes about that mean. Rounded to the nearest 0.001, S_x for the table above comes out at 0.047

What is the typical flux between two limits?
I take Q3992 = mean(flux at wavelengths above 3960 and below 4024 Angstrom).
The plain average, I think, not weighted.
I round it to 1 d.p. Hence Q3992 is 11.3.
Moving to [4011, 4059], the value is 14.5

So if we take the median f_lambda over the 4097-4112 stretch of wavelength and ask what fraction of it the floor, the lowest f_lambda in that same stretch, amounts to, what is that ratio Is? 0.909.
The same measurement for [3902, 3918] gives 0.957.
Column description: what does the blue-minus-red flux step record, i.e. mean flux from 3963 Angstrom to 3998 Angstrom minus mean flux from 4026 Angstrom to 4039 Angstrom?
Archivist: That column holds -4.7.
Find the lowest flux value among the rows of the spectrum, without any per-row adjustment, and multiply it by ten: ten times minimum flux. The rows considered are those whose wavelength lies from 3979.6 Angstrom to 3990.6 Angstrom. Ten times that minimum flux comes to 89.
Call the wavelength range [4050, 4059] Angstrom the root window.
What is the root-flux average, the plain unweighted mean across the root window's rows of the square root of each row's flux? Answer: 3.8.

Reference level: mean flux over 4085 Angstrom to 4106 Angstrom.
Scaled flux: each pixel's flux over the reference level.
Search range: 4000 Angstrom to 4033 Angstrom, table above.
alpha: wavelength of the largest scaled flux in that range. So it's 4024.78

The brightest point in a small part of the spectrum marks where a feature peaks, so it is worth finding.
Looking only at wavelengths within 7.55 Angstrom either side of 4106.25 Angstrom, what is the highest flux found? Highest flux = 13.47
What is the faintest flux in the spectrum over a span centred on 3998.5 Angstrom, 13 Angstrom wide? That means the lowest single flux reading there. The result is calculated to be 12.59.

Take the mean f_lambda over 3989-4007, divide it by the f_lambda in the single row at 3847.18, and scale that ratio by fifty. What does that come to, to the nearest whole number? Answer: 75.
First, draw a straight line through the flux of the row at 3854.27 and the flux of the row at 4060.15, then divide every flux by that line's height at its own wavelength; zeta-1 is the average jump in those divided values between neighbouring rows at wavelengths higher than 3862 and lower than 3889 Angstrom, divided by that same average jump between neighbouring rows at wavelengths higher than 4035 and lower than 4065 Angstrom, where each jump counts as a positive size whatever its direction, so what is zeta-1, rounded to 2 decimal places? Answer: 1.06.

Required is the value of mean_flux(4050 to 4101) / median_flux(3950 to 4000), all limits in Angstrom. 1.36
